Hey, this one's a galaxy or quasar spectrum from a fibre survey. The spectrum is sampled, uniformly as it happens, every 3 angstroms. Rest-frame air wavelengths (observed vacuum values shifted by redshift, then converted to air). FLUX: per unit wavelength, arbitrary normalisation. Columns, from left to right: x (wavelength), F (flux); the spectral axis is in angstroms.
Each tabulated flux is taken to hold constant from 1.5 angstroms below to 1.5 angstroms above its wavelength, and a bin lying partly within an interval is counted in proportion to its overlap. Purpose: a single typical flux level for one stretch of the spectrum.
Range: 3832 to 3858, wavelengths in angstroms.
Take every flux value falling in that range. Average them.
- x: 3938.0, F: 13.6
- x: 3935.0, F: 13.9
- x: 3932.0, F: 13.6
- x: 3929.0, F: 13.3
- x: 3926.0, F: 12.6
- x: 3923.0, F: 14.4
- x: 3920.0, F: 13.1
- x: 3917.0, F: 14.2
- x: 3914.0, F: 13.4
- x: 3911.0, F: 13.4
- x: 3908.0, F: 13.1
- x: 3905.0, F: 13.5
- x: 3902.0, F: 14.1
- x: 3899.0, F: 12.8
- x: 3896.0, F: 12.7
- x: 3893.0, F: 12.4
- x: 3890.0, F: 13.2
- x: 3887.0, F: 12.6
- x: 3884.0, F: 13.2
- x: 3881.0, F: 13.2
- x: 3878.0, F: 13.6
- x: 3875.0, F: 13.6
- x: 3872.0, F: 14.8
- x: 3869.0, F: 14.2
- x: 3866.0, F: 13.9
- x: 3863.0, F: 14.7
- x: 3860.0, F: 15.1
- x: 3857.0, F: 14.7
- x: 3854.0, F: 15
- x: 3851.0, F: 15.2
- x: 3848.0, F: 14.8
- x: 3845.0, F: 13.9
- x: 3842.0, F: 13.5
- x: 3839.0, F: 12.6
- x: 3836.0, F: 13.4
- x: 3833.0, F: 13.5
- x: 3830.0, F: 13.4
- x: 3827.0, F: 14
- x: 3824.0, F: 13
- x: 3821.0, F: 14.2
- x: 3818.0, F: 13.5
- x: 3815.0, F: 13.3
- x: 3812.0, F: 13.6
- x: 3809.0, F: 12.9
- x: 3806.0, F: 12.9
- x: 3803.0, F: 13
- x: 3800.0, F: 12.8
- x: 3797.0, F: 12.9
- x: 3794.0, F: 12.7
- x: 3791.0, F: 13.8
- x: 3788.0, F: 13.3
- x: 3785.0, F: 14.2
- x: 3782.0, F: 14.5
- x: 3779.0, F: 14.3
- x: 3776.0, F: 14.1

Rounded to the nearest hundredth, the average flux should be 14.07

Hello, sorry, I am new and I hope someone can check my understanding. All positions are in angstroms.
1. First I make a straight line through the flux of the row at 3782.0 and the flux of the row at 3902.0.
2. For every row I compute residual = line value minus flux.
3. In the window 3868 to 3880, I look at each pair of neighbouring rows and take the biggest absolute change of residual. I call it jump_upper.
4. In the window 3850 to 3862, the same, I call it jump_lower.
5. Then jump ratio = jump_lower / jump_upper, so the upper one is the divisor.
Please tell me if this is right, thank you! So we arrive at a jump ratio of 0.3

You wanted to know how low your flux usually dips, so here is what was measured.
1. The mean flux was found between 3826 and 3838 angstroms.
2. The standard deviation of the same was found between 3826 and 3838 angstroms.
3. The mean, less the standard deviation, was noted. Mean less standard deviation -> 13.3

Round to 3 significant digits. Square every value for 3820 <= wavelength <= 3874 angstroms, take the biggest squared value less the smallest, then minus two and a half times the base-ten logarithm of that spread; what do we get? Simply -4.65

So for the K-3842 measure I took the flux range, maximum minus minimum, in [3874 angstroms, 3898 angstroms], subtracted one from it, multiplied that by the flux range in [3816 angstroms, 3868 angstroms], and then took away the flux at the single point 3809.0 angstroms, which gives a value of -12.4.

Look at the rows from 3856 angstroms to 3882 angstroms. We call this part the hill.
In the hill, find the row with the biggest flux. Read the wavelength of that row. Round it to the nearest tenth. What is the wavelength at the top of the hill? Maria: 3860.0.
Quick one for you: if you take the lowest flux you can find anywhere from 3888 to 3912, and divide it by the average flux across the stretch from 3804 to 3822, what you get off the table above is 0.93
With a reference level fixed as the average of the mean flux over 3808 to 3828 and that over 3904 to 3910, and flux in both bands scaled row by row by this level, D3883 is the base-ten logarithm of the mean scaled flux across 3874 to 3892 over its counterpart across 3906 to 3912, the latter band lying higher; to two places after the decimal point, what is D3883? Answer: 0.00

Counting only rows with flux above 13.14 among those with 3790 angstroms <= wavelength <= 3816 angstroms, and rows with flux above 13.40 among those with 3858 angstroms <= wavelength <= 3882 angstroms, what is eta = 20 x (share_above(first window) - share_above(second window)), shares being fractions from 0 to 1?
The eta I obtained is -11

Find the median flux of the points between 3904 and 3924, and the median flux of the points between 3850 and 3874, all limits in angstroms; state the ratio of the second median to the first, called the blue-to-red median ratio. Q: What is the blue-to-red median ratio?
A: 1.10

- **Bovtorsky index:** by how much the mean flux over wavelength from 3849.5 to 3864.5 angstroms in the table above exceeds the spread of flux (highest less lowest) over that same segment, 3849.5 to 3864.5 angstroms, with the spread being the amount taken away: 14.44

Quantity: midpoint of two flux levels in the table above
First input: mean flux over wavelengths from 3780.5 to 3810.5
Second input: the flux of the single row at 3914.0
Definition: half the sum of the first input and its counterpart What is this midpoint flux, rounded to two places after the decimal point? 13.35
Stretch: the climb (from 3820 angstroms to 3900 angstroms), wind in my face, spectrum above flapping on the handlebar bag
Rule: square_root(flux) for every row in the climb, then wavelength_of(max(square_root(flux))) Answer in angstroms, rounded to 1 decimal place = 3851.0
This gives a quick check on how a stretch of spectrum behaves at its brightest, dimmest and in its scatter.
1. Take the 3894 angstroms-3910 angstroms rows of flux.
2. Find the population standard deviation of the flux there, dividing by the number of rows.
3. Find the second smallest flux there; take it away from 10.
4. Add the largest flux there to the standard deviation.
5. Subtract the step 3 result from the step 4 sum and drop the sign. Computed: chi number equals 17.4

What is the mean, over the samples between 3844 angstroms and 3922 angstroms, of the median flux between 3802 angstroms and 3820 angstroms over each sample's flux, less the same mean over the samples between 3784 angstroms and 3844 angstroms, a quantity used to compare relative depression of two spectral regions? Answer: -0.03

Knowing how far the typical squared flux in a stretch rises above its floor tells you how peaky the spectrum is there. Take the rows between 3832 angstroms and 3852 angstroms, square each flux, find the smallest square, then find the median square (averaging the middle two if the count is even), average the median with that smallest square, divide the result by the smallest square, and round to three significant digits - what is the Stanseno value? 1.07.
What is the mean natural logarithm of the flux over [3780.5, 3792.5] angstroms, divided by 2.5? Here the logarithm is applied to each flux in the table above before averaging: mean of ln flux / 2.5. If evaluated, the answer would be 1.05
